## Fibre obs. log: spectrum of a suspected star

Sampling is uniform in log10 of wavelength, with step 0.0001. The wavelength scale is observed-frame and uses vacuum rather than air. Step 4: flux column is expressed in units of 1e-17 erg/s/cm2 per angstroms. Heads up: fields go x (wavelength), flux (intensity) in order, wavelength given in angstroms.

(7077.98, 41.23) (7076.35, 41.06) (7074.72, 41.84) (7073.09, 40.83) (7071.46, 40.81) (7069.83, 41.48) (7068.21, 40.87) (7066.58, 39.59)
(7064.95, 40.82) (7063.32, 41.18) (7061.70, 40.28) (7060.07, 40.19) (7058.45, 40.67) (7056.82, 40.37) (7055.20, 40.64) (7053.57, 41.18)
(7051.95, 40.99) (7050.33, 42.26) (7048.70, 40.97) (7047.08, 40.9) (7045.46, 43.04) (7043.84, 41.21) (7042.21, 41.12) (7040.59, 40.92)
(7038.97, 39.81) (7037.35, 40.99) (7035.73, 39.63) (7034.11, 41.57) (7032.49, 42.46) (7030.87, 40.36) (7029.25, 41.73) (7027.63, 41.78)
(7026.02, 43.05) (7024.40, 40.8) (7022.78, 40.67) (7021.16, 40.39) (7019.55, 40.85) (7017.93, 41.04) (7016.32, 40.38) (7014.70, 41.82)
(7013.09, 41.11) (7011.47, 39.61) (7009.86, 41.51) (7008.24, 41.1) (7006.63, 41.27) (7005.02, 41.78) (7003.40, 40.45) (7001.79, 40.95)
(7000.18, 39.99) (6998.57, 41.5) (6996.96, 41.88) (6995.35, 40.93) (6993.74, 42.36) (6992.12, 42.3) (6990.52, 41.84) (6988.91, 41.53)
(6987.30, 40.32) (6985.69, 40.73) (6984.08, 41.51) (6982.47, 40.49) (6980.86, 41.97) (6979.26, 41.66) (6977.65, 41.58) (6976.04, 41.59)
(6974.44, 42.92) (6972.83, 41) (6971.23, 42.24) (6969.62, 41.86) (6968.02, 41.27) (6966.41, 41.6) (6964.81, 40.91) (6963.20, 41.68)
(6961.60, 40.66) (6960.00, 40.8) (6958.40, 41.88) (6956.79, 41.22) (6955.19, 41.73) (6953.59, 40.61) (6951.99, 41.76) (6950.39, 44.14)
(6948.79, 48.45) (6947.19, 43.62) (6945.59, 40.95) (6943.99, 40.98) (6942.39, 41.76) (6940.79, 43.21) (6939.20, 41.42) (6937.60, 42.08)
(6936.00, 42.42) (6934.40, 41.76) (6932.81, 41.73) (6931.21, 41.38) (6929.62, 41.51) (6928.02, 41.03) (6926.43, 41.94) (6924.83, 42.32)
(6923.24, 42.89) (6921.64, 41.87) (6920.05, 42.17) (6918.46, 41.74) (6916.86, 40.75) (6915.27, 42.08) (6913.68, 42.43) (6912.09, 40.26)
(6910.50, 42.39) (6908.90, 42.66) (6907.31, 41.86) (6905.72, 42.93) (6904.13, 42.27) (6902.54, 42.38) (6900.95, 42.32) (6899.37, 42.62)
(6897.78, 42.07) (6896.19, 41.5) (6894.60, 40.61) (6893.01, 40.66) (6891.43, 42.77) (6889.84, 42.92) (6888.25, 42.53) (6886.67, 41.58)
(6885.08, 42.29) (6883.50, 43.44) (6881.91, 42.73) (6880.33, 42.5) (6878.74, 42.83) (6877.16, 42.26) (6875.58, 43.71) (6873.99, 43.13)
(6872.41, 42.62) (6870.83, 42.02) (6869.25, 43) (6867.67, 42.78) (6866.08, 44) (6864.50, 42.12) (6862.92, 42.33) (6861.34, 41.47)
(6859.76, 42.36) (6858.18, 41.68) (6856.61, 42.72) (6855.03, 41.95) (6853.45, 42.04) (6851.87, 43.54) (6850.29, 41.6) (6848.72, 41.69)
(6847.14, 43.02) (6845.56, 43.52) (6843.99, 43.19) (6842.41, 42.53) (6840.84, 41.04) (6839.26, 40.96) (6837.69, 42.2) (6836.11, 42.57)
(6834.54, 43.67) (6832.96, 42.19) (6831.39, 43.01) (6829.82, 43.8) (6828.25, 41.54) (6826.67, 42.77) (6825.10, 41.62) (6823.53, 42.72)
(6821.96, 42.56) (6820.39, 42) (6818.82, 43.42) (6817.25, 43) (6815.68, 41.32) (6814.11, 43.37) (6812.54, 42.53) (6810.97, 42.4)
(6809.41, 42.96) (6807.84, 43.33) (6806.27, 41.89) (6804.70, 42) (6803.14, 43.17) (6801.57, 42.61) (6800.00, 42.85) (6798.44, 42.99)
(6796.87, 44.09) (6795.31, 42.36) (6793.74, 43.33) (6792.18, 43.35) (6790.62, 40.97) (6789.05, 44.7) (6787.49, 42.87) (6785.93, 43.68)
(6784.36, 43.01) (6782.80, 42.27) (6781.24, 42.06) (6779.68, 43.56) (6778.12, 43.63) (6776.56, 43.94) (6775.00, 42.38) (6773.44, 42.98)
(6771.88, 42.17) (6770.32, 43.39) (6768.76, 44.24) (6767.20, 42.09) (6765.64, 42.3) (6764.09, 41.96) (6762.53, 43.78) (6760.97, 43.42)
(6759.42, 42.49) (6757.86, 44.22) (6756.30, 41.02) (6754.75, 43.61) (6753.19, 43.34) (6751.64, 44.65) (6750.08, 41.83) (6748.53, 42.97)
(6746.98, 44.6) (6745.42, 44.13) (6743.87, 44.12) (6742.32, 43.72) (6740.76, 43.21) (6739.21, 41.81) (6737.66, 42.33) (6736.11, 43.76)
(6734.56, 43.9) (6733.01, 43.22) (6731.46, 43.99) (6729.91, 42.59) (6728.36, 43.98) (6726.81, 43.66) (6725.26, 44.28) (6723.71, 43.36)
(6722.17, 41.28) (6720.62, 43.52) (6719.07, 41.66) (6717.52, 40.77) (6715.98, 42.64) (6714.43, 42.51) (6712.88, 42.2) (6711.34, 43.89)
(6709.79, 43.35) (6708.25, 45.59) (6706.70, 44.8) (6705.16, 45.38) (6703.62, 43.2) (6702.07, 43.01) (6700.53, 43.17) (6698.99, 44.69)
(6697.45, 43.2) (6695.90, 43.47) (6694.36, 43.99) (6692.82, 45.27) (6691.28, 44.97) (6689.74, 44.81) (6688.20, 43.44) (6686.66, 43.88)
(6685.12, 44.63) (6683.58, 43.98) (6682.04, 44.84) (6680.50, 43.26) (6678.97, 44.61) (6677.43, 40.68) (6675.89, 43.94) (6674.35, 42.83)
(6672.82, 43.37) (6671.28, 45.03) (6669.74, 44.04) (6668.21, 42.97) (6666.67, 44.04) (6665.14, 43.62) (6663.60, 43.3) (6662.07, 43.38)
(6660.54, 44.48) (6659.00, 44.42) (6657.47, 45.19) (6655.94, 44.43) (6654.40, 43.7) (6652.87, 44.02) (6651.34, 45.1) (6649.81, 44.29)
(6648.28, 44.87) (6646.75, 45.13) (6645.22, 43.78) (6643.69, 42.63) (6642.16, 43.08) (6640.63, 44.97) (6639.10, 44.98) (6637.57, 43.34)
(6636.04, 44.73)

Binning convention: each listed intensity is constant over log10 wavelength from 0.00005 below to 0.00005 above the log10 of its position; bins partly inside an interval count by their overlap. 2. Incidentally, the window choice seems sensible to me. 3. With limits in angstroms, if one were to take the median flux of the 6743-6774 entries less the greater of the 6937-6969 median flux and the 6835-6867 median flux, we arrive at 1.10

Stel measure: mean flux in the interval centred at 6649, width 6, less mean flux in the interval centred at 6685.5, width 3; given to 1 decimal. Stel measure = 0.6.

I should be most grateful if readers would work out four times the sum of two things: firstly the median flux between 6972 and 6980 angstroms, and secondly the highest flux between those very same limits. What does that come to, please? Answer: 338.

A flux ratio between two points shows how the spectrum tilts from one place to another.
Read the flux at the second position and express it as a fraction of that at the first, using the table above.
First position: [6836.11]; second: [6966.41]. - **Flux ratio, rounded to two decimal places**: 0.98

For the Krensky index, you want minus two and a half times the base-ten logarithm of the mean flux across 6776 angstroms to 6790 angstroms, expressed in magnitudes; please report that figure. -4.09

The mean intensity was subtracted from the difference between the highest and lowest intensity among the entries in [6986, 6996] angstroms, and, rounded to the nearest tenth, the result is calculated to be -39.5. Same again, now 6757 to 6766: -40.8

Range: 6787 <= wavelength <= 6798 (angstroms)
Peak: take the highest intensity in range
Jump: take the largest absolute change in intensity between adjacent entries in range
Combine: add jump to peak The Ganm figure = 48.4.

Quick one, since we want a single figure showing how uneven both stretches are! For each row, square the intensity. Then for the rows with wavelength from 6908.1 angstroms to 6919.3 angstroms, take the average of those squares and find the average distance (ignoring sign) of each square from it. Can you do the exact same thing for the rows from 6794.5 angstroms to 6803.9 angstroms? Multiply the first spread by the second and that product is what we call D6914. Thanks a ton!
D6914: 2138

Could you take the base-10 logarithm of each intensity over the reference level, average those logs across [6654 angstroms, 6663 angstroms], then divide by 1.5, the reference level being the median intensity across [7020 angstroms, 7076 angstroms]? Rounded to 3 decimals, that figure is 0.023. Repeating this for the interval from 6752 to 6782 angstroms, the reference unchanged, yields 0.014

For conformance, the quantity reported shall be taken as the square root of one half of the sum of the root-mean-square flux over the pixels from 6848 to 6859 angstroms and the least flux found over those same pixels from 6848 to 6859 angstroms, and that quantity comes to 6.47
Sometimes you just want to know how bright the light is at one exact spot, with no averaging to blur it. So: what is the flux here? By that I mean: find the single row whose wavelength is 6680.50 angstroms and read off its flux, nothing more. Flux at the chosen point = 43.26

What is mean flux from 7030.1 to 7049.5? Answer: 41.1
